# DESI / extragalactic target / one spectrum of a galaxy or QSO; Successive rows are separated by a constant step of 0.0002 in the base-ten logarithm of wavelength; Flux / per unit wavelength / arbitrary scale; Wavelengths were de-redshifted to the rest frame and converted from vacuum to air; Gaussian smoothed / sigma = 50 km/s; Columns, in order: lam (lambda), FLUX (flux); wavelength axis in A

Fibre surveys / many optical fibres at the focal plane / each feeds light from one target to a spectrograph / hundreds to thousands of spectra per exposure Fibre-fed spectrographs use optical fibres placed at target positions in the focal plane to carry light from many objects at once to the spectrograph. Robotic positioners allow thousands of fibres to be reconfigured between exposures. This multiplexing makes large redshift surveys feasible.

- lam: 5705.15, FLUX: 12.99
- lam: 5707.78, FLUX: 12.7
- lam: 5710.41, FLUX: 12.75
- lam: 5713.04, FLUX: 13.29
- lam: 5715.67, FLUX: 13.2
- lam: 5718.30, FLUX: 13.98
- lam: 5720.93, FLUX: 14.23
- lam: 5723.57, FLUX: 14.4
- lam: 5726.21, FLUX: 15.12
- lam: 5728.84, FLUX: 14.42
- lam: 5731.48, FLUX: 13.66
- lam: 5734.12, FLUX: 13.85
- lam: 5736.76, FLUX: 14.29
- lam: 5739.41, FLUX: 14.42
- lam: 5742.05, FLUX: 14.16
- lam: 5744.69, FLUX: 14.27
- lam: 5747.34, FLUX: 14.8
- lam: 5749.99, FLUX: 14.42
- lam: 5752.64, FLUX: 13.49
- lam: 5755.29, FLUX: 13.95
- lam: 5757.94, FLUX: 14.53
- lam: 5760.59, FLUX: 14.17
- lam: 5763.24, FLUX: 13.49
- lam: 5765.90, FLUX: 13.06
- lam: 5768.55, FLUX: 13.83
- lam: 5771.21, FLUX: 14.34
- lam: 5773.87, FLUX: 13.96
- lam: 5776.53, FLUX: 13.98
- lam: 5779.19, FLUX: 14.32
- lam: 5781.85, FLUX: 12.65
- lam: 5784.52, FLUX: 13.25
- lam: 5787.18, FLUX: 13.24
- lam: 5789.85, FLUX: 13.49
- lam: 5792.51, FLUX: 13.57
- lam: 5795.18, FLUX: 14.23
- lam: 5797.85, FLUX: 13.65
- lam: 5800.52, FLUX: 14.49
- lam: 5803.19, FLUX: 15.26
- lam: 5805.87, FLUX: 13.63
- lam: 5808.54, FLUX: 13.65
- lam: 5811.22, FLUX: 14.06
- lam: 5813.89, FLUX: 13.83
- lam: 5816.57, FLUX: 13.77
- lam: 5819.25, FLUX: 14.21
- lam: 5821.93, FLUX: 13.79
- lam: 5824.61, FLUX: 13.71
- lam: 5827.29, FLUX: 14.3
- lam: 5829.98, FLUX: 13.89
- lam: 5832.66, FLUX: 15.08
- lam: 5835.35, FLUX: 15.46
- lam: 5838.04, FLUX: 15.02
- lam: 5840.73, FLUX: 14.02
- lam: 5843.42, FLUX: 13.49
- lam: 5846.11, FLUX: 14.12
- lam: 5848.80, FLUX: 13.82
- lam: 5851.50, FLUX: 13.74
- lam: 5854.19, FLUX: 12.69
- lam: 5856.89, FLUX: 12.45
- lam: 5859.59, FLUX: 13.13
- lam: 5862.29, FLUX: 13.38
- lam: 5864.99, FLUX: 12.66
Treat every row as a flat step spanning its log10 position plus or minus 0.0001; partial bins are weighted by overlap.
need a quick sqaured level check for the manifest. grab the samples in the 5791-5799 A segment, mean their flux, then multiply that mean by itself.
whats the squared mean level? 191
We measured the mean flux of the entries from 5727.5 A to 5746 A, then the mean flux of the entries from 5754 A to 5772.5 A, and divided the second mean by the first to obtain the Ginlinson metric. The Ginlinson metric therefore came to 0.98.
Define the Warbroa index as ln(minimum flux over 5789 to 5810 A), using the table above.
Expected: 2.60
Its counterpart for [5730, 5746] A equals 2.61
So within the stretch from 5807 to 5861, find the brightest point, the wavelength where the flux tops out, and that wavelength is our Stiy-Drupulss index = 5835.35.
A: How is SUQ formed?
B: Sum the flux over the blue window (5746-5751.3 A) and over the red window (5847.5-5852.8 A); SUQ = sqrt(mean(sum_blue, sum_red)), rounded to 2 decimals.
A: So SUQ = 5.33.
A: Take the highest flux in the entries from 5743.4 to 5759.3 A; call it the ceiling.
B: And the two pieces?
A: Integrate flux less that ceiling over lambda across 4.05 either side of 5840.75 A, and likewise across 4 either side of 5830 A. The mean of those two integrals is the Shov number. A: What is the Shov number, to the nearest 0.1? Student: -4.0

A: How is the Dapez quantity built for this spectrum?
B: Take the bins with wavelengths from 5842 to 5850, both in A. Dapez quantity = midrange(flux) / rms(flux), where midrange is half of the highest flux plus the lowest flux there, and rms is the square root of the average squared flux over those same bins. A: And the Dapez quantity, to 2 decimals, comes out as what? 1.00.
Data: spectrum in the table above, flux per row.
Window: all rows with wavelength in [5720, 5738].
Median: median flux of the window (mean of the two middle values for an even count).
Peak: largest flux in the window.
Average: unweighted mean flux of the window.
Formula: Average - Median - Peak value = -15.1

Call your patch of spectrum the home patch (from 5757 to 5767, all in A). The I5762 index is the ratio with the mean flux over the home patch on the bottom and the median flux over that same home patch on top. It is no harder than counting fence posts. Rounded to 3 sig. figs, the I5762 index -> 1.00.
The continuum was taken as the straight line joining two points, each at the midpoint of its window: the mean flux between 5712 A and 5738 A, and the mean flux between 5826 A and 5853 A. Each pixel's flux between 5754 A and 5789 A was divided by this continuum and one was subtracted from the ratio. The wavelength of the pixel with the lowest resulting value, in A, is 5781.85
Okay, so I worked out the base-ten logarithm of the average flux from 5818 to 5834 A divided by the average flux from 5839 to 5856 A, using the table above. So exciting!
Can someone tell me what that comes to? 0.016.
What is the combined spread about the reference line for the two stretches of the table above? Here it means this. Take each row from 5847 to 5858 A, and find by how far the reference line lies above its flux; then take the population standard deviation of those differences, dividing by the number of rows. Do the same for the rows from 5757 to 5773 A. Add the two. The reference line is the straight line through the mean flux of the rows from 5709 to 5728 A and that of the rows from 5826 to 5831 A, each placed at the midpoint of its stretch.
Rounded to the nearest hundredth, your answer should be 1.13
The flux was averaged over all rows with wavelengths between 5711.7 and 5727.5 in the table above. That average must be 14.0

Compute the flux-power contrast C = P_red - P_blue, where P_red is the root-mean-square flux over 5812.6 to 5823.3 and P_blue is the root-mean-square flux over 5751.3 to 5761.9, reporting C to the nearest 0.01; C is -0.14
